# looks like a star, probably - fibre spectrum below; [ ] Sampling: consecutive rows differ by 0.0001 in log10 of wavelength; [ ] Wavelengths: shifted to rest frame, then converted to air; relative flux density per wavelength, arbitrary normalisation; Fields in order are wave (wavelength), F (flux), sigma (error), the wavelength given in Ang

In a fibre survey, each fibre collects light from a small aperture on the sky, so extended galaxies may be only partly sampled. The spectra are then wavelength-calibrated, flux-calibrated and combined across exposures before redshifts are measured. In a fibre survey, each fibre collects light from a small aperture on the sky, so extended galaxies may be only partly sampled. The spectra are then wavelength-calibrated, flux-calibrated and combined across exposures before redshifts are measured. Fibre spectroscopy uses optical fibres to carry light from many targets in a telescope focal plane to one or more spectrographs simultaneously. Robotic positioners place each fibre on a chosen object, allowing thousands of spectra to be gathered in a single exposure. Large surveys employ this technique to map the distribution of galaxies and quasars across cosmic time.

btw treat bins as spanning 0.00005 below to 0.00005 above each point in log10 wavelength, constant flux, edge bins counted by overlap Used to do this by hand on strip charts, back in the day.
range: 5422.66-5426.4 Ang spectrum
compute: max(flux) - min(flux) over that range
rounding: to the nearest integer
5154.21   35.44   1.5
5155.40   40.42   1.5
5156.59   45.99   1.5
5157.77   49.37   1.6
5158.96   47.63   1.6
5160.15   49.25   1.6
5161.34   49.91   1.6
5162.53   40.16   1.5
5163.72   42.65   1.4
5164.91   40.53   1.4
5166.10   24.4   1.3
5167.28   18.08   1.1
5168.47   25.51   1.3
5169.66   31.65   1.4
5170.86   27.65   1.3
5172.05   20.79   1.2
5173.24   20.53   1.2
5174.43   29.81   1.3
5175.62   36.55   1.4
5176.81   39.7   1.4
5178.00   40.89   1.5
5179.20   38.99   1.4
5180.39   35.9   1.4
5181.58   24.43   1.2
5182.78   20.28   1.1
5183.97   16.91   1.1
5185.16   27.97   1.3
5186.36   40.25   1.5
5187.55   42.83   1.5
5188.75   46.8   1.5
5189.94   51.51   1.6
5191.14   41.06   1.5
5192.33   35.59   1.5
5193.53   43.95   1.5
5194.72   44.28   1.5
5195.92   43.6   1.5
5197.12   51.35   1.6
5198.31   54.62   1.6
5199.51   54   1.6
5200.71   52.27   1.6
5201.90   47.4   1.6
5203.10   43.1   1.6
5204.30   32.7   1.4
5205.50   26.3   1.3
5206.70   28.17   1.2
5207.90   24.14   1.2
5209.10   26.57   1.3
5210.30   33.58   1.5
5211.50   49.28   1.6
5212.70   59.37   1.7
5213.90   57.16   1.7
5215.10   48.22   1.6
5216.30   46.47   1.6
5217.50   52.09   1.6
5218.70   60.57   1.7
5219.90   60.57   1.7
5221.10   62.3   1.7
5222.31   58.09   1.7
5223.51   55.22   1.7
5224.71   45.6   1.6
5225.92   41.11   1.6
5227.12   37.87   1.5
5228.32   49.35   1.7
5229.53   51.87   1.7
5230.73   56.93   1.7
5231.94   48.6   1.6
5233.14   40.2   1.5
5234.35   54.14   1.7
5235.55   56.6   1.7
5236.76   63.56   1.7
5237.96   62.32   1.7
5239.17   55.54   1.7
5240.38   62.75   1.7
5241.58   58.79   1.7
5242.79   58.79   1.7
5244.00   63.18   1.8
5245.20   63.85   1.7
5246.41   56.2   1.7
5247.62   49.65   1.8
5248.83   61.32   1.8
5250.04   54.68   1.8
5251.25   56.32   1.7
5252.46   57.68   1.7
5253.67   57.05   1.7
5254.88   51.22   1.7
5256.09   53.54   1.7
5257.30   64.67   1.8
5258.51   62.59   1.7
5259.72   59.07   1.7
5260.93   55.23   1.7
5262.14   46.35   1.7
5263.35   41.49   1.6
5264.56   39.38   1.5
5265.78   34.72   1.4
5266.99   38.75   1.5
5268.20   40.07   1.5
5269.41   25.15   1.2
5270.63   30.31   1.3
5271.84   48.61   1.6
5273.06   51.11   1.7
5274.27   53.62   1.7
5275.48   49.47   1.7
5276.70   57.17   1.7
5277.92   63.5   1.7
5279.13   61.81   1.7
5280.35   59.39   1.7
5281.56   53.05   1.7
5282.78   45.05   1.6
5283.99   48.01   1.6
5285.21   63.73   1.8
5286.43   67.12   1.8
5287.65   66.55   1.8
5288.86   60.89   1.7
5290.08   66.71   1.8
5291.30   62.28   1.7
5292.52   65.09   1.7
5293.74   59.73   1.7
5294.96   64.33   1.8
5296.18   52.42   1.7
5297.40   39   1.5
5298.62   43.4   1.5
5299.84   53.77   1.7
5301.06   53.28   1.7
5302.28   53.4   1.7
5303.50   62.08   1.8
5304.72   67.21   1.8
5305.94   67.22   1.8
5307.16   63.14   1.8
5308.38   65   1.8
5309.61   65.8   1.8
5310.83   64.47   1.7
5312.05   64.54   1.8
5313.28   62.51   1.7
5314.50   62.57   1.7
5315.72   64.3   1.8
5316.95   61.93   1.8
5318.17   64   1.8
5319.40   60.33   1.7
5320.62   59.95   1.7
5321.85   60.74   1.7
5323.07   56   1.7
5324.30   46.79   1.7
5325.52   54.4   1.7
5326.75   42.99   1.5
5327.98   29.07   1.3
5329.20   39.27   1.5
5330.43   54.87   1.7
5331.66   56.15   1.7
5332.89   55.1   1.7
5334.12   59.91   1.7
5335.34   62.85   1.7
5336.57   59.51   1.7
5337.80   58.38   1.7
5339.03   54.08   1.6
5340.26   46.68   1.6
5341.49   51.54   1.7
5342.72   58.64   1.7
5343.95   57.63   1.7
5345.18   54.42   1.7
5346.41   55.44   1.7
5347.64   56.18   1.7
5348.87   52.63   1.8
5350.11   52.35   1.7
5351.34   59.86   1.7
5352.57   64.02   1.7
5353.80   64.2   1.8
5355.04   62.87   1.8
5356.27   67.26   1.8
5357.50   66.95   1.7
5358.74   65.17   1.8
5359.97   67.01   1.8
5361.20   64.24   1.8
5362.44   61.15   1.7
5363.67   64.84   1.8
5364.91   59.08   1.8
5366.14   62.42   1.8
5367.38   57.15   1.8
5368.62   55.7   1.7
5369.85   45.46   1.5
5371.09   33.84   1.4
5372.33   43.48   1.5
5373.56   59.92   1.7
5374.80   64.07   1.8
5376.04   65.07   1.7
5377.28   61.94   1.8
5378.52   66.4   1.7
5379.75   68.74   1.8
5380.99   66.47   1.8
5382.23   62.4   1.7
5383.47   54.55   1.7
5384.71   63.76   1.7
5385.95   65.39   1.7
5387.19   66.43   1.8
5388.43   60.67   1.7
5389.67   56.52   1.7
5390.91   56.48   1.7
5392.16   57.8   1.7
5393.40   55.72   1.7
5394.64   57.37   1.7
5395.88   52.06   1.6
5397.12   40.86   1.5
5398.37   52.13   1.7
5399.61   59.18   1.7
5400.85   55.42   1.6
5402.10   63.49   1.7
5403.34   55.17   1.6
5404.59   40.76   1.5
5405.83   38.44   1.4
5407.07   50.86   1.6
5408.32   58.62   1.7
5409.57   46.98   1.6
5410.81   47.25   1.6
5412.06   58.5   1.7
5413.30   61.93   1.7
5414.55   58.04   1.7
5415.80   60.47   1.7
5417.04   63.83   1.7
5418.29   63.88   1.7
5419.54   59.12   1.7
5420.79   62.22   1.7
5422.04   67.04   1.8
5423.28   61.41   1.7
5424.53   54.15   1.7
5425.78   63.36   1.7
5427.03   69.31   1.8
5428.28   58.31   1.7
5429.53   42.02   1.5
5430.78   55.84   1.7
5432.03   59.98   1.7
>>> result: 9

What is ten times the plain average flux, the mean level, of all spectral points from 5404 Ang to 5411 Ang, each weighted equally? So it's 472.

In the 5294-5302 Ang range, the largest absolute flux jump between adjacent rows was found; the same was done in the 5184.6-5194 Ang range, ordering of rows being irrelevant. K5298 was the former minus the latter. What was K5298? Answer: 1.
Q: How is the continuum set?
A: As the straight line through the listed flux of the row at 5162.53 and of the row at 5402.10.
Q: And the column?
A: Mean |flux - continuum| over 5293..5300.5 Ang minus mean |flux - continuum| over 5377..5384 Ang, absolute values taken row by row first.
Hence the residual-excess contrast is 3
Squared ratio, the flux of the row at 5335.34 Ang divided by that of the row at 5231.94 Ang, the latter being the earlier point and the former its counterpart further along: 1.7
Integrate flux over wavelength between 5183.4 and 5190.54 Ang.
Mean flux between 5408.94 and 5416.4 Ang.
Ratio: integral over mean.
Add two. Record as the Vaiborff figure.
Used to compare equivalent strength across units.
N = 6.9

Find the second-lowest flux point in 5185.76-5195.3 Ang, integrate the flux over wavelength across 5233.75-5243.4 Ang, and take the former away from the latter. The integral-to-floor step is 530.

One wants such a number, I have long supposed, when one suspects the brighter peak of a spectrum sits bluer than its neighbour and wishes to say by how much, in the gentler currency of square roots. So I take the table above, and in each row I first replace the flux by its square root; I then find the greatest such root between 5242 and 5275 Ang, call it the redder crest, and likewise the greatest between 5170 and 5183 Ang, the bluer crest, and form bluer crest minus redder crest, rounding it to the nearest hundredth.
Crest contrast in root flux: -1.65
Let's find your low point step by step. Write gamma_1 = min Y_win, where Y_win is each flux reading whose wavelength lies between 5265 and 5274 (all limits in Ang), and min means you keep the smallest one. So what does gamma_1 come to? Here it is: 25.15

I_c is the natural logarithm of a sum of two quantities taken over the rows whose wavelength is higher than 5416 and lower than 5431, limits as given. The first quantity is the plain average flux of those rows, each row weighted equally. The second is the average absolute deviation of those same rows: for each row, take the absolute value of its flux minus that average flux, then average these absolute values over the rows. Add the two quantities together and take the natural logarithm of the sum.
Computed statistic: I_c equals 4.18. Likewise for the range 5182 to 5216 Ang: 3.92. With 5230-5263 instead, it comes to 4.11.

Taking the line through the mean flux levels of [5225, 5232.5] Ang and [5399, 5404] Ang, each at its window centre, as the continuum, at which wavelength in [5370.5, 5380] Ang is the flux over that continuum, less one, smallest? 5371.09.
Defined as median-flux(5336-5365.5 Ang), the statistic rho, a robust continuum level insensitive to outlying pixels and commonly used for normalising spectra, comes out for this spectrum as 59.3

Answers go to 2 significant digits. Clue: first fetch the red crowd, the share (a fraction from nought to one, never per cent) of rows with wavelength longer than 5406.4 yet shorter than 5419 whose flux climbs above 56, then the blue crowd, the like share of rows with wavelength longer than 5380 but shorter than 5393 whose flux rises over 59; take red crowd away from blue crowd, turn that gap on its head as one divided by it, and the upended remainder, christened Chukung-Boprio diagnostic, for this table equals -10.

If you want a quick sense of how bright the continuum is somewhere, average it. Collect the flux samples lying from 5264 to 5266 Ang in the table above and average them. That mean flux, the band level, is 37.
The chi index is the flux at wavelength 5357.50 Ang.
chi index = 66.95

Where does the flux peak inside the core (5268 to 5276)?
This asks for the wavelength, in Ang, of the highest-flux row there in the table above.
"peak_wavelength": 5274.27 Ang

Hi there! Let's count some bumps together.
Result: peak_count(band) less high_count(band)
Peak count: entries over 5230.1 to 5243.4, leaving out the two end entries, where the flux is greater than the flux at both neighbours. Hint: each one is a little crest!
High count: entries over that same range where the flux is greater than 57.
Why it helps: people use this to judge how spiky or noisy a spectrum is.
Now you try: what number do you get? -3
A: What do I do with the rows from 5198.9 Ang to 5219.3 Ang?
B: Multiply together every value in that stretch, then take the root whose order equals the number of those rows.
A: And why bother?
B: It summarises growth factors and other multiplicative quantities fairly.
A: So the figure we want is 42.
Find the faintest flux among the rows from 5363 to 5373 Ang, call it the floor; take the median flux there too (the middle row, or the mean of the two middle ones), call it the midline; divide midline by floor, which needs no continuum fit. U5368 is 1.67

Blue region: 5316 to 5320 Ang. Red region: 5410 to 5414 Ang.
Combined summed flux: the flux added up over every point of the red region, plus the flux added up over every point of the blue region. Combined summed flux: 354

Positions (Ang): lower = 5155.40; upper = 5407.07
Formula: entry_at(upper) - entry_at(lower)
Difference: 10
